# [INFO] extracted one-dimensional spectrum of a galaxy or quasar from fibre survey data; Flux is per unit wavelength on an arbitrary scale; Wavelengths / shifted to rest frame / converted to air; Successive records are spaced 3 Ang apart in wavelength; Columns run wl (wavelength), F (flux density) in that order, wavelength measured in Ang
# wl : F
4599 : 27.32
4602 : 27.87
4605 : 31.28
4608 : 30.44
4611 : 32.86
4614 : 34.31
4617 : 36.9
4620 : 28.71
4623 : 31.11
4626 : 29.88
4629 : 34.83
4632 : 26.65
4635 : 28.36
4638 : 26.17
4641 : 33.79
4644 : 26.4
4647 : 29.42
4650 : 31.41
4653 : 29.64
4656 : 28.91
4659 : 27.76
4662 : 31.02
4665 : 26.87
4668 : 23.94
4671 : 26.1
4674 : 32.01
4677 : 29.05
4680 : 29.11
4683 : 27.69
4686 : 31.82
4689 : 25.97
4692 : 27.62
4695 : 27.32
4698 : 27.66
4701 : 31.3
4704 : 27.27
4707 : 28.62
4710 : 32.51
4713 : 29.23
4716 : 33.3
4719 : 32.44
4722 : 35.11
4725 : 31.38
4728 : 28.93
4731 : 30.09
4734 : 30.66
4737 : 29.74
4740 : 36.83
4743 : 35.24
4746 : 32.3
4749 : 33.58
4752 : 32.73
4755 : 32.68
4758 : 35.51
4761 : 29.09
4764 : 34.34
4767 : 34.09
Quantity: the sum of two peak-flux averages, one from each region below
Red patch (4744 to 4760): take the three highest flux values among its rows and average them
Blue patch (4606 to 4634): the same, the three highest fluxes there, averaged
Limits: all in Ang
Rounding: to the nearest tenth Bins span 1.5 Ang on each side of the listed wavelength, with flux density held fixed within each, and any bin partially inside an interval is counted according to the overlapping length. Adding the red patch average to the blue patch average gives 69.3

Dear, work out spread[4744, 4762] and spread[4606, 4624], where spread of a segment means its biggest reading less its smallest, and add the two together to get 14.6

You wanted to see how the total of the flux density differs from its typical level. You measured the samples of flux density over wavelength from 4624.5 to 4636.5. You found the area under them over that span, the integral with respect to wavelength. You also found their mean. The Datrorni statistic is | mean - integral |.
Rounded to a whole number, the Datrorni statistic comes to 329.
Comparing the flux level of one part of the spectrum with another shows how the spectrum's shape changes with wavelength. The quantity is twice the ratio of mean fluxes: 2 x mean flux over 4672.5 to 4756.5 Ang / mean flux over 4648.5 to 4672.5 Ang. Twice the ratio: 2.18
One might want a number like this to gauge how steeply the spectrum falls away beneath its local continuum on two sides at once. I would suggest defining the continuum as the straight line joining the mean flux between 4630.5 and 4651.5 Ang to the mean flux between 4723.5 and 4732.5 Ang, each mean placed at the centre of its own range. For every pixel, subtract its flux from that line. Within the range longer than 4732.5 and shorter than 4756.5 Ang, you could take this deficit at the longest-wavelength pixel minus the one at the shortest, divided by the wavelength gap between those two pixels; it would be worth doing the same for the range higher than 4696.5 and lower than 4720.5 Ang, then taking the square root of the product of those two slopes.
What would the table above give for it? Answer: 0.13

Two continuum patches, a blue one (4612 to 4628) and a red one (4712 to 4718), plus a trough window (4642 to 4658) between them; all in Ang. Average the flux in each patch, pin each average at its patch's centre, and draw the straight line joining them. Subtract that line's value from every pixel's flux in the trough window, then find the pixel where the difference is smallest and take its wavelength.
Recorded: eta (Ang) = 4644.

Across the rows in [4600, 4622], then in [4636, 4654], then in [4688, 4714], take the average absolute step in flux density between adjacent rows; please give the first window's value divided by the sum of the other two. 0.47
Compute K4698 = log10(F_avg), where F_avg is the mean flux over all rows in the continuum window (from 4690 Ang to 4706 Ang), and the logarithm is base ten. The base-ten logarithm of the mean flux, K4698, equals 1.45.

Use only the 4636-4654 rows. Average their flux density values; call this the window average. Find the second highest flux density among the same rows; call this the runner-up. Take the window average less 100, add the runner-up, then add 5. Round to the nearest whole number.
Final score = -34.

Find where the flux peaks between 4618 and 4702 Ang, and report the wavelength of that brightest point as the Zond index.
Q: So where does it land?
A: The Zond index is 4629 Ang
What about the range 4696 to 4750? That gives 4740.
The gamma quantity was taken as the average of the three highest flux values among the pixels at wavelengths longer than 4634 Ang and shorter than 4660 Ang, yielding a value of 31.6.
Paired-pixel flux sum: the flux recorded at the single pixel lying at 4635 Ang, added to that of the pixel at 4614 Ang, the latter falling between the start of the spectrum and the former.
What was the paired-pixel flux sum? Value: 62.7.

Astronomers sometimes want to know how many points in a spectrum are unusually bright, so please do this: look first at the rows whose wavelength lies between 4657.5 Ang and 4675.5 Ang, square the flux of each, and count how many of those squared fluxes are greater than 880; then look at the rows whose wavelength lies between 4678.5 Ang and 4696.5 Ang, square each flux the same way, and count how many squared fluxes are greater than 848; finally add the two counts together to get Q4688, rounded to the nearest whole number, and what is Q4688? 3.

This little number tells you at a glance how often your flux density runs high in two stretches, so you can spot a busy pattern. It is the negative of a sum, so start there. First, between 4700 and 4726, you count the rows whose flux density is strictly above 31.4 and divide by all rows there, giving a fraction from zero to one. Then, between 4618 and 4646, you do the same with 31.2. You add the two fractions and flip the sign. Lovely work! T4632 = -0.67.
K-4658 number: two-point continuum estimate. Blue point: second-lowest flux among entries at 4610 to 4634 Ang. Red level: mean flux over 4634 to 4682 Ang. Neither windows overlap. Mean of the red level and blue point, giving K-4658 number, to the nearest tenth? 28.7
